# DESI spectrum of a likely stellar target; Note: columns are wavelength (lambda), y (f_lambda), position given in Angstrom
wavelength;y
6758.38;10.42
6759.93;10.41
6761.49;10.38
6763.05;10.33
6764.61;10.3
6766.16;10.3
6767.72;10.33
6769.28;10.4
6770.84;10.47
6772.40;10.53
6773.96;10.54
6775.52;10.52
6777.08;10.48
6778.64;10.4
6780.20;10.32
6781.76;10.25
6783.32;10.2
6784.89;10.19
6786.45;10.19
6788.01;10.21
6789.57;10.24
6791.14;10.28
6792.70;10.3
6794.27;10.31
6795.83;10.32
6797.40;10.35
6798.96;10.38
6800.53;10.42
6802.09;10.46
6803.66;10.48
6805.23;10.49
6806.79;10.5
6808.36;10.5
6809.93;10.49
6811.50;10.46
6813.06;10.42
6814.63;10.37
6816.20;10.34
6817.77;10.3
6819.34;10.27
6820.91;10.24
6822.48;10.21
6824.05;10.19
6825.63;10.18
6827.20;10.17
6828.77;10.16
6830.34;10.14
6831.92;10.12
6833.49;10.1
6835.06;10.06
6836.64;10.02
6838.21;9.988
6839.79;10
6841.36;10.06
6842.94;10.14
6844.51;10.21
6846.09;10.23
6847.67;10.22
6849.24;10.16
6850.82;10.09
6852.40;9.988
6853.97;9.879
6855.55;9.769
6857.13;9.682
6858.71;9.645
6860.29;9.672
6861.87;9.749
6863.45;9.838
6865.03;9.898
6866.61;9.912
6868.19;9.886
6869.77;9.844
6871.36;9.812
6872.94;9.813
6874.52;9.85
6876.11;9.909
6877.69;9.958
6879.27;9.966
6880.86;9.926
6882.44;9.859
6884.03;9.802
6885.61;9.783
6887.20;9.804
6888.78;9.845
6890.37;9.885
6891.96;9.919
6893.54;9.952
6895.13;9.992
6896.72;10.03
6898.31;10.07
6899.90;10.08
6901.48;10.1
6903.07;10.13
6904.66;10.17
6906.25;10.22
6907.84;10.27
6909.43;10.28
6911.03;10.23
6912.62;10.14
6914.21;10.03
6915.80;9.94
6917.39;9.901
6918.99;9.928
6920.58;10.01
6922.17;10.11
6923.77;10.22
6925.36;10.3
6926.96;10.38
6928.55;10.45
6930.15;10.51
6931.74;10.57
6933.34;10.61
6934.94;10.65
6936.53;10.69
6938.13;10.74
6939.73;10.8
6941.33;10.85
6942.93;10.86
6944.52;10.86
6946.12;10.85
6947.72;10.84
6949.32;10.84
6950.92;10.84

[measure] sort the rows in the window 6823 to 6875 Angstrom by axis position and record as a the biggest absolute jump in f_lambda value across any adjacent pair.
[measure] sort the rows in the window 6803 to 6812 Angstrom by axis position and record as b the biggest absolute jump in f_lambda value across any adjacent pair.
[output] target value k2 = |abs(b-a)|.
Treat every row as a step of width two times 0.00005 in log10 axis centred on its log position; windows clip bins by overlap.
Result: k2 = 0.080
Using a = 0.11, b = 0.03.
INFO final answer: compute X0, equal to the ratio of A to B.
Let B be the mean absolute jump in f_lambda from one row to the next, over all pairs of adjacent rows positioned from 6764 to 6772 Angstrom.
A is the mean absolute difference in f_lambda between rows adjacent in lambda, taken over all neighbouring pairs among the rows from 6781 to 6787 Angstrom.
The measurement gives 0.47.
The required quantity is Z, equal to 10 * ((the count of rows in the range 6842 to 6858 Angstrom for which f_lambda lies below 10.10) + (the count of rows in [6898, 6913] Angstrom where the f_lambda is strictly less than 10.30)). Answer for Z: 150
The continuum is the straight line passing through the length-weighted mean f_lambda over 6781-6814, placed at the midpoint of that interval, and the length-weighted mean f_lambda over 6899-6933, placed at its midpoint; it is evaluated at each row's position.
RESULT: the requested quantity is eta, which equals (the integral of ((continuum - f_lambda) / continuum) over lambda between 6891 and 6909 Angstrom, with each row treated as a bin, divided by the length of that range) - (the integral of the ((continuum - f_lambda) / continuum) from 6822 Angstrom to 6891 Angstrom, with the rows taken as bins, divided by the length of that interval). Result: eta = -0.018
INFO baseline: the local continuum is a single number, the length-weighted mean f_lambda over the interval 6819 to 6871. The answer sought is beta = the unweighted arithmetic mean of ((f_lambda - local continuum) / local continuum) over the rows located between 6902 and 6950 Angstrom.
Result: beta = 0.04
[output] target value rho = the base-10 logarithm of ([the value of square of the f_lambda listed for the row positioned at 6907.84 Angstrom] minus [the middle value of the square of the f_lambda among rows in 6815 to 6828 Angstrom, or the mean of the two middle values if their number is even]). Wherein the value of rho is 0.0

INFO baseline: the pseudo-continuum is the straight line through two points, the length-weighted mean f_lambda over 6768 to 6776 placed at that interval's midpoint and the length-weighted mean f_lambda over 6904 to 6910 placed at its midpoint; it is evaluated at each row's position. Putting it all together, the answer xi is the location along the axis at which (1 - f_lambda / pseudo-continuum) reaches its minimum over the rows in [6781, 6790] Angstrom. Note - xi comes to 6789.57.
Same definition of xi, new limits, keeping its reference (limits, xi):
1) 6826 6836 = 6827.20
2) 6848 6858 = 6849.24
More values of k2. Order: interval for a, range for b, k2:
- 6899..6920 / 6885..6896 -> 0.069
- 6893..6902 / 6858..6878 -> 0.049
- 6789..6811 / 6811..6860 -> 0.070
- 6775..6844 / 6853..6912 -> 0.030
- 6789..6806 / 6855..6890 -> 0.049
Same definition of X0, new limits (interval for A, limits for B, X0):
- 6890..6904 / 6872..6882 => 0.79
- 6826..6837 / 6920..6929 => 0.28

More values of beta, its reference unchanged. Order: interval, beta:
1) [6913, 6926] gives 0.00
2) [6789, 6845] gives 0.03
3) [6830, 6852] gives 0.01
